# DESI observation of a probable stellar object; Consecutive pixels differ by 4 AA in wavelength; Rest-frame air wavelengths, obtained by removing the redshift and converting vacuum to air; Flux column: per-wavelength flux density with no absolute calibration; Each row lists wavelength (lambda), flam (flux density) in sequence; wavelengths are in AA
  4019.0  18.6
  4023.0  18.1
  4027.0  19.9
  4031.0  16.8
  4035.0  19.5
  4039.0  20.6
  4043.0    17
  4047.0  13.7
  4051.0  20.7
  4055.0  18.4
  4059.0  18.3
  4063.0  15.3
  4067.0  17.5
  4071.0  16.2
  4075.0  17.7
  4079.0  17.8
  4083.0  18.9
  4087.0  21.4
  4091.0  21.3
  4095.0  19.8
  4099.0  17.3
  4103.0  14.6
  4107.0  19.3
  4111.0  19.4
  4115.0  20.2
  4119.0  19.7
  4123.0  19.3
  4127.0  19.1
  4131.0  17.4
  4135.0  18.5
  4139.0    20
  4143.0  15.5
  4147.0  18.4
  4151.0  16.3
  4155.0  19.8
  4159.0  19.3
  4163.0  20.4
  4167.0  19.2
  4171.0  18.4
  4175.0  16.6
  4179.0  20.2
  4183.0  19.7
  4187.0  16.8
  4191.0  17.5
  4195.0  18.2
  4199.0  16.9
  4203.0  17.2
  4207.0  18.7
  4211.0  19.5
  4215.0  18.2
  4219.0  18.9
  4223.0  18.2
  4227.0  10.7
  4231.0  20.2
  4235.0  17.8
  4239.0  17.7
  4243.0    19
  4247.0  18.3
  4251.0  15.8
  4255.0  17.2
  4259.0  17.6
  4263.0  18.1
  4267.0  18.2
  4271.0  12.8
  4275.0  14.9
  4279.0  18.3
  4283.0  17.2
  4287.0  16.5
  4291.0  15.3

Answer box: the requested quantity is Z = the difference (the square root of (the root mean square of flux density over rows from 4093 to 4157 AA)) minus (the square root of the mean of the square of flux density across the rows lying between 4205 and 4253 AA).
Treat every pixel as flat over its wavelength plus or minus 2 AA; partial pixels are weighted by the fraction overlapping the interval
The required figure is -13.6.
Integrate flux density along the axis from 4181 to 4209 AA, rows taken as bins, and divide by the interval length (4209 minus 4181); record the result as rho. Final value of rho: 17.9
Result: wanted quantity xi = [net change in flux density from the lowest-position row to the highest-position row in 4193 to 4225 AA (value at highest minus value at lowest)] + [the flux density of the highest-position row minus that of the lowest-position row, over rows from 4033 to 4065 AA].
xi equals -4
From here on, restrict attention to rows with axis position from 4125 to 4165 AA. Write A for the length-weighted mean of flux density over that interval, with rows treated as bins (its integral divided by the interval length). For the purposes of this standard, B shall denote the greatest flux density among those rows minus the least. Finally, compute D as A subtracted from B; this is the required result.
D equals -14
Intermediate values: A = 18.5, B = 4.9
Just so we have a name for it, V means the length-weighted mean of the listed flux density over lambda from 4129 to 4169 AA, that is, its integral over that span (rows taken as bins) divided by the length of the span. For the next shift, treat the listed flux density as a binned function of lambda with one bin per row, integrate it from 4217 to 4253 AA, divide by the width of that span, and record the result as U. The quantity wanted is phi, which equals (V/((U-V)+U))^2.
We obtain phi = 1.28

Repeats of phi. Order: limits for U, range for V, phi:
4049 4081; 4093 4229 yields 1.11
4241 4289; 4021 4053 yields 1.36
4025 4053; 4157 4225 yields 1.03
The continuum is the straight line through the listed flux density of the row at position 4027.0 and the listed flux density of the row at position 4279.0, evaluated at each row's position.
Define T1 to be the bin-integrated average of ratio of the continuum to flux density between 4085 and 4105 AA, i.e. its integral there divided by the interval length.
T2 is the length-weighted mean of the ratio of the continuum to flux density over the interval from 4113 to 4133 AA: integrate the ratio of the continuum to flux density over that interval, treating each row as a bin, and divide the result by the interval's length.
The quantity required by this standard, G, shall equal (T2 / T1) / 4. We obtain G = 0.240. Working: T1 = 1.05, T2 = 1.01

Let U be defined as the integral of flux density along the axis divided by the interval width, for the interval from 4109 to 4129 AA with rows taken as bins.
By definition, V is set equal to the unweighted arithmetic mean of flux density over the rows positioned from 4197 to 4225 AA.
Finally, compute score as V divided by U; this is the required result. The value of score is 0.93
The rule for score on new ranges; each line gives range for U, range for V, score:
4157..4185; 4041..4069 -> 0.90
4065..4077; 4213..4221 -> 1.08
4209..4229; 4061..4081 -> 0.99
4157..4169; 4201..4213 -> 0.94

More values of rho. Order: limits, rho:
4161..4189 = 18.8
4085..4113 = 19.0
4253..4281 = 16.7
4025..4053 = 18.3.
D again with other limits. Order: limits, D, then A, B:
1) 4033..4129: -11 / 18.5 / 7.7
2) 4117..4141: -16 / 19.0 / 2.6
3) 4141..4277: -8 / 17.7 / 9.7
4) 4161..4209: -15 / 18.3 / 3.8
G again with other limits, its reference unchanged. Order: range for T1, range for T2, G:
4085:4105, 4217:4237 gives 0.272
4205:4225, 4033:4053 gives 0.277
